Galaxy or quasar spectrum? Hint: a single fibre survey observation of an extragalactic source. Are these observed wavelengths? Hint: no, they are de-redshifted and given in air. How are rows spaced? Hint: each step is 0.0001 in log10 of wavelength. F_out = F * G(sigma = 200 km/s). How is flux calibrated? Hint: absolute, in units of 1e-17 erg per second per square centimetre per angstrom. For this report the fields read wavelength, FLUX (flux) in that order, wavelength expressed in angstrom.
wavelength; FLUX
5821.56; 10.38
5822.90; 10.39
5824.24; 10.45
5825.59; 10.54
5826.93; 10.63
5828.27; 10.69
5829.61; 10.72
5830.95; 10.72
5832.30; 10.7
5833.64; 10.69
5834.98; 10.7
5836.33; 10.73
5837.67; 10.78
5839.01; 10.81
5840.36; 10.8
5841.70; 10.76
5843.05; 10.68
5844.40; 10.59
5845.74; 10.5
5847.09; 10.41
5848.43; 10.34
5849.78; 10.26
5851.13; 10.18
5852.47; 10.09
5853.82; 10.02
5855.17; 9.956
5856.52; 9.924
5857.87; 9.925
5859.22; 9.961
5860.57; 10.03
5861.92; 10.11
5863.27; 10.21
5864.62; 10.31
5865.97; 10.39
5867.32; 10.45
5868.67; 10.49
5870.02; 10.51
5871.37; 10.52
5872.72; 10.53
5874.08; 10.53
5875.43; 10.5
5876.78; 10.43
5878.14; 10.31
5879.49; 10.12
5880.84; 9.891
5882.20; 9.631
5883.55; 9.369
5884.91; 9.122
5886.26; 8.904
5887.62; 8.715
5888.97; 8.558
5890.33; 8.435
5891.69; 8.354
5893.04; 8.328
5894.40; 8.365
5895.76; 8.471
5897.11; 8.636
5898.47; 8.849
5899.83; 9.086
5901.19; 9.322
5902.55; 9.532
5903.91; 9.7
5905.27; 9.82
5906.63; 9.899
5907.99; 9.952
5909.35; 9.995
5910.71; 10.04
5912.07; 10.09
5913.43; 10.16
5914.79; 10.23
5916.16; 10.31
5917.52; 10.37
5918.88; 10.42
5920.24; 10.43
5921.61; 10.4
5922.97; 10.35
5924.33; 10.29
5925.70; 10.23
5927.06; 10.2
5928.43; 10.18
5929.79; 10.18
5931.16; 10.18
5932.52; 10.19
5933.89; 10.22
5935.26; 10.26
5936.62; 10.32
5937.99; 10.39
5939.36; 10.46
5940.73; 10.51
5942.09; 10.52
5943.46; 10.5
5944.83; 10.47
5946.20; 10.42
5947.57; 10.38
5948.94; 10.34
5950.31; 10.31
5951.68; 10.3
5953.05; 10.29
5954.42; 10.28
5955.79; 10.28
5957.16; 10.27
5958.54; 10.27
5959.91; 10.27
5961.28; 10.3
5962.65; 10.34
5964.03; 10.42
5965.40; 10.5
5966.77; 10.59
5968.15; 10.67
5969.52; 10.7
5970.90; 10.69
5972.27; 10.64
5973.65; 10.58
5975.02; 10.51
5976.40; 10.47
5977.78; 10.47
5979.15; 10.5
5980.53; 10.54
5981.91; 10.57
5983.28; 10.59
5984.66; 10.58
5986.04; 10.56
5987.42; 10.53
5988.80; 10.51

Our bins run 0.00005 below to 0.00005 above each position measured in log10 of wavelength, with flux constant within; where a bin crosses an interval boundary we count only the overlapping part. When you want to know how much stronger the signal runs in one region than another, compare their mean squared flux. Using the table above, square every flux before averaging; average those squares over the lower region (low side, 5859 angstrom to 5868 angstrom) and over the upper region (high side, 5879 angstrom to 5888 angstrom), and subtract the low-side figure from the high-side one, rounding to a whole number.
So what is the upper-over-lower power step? -16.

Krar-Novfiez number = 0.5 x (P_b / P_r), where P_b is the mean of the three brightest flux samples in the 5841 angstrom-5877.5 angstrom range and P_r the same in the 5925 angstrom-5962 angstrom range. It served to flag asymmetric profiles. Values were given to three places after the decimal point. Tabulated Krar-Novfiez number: 0.508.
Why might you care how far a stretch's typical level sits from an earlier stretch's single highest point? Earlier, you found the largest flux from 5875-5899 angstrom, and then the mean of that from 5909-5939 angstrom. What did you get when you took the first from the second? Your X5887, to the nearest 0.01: -0.25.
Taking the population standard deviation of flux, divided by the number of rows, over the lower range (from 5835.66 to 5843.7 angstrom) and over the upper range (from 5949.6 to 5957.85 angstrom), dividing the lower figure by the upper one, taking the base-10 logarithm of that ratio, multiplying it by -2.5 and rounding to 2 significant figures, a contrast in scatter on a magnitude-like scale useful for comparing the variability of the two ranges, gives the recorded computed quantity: -1.3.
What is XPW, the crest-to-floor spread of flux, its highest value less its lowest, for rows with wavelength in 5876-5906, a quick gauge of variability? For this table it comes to 2.1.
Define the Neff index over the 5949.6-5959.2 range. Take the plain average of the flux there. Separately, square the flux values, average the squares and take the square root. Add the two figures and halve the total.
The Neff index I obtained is 10.3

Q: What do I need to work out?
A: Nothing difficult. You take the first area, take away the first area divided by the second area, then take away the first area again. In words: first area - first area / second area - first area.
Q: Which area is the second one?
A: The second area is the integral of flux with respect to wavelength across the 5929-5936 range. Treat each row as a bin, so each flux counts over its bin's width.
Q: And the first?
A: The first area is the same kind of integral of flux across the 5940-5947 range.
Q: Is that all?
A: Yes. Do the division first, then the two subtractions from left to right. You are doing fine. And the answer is -1.03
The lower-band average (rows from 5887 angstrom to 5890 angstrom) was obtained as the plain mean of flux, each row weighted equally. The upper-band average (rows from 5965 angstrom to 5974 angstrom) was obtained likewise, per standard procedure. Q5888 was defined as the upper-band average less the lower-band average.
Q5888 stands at 2.0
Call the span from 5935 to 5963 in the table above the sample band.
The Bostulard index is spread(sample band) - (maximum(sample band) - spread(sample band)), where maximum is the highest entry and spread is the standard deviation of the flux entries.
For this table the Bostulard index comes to -10.3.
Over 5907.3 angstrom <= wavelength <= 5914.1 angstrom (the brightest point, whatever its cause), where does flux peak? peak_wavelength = 5913.43 angstrom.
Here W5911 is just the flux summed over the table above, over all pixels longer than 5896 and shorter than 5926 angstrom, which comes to 218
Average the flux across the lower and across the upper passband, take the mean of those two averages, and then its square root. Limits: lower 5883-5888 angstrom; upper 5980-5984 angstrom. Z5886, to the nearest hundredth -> 3.13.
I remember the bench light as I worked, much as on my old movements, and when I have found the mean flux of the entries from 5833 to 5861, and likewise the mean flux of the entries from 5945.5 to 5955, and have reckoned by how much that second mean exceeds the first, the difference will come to -0.1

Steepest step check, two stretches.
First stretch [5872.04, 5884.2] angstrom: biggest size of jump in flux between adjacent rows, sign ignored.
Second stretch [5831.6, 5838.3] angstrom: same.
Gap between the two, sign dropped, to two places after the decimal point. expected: 0.21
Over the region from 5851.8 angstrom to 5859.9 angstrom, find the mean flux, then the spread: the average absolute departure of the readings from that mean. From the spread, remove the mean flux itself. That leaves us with -9.9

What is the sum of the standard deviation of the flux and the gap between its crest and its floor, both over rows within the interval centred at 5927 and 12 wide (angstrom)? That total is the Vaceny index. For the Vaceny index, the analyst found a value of 0.30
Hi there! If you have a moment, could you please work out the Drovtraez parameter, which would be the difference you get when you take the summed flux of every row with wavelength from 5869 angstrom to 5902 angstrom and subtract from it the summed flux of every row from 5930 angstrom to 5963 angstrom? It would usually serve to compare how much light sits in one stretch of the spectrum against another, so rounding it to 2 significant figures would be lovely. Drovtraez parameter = -23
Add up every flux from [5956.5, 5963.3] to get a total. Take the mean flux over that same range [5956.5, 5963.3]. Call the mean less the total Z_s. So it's -41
